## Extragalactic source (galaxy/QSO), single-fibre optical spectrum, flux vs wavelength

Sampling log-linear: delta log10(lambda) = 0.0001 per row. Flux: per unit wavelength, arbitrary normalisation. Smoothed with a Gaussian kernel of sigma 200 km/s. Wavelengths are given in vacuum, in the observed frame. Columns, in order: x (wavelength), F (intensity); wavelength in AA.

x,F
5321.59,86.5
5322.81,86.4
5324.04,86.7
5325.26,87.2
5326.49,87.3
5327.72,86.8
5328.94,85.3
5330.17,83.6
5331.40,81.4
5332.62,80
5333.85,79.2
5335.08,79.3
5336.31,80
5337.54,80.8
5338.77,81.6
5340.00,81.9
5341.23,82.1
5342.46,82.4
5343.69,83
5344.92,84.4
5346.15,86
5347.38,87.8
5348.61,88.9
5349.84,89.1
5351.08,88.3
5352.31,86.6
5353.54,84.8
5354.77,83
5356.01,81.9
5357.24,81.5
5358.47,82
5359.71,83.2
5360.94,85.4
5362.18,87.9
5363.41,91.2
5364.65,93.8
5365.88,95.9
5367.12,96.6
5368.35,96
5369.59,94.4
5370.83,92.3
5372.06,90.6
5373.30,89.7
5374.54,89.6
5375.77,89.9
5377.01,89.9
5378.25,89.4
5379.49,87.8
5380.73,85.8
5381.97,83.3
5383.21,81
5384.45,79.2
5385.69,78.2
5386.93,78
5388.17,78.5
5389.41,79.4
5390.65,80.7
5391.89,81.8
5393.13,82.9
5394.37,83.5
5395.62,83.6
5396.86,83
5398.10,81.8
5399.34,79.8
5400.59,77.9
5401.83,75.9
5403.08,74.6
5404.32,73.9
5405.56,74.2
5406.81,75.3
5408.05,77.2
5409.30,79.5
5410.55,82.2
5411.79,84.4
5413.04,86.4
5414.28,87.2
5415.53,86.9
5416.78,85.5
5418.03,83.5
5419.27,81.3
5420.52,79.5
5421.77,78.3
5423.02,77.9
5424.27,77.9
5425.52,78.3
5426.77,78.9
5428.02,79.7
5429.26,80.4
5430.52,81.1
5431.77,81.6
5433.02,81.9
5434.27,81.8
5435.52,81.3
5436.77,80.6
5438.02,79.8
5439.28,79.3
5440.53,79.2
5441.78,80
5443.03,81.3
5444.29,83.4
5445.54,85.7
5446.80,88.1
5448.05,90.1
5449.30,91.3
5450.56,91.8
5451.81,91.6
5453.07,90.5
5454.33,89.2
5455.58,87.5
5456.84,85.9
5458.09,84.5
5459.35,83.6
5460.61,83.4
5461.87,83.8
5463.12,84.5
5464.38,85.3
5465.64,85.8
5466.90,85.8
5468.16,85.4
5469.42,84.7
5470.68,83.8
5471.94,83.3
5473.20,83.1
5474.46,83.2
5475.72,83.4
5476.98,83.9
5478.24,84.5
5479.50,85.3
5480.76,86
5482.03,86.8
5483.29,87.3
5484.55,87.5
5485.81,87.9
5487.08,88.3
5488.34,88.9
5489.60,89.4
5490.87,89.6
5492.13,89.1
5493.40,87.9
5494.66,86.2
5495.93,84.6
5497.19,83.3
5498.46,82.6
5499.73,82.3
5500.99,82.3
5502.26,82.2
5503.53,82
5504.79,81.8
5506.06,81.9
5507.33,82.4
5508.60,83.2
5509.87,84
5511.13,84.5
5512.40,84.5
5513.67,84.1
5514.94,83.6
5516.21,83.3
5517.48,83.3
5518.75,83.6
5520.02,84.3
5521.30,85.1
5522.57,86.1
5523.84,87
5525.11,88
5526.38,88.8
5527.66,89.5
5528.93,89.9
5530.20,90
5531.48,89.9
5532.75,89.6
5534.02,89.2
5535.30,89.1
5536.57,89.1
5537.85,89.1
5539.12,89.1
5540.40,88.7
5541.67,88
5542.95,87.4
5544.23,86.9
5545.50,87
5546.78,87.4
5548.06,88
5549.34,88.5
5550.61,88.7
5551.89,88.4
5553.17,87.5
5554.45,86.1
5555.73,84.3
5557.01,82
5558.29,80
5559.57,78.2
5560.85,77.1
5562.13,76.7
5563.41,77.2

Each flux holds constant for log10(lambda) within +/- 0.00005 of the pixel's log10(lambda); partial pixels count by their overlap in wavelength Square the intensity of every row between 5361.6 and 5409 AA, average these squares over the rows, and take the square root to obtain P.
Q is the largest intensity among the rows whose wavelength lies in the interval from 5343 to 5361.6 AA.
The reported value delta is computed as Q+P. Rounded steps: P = 84.6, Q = 89.1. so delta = 174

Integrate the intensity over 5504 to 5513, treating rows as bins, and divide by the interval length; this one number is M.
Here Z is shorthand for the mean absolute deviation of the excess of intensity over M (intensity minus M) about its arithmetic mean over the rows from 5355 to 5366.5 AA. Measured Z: 4.6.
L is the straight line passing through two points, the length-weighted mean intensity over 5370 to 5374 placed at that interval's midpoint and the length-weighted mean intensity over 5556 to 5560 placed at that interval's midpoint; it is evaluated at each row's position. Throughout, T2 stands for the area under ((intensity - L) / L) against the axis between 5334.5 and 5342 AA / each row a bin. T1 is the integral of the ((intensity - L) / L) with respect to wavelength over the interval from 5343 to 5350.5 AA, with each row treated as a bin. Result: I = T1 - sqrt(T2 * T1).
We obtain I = -1.2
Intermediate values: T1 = -0.48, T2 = -1.0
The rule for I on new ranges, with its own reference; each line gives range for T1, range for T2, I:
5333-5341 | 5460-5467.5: -1.4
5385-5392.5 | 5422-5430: -1.7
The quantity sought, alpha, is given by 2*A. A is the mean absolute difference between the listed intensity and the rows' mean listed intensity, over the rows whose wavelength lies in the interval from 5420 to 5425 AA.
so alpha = 1.1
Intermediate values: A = 0.55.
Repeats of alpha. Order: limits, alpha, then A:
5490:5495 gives 2.3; 1.15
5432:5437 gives 0.9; 0.45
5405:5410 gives 3.6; 1.80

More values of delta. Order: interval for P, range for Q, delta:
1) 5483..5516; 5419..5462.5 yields 177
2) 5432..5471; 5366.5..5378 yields 182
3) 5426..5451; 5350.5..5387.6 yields 180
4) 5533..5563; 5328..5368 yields 183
